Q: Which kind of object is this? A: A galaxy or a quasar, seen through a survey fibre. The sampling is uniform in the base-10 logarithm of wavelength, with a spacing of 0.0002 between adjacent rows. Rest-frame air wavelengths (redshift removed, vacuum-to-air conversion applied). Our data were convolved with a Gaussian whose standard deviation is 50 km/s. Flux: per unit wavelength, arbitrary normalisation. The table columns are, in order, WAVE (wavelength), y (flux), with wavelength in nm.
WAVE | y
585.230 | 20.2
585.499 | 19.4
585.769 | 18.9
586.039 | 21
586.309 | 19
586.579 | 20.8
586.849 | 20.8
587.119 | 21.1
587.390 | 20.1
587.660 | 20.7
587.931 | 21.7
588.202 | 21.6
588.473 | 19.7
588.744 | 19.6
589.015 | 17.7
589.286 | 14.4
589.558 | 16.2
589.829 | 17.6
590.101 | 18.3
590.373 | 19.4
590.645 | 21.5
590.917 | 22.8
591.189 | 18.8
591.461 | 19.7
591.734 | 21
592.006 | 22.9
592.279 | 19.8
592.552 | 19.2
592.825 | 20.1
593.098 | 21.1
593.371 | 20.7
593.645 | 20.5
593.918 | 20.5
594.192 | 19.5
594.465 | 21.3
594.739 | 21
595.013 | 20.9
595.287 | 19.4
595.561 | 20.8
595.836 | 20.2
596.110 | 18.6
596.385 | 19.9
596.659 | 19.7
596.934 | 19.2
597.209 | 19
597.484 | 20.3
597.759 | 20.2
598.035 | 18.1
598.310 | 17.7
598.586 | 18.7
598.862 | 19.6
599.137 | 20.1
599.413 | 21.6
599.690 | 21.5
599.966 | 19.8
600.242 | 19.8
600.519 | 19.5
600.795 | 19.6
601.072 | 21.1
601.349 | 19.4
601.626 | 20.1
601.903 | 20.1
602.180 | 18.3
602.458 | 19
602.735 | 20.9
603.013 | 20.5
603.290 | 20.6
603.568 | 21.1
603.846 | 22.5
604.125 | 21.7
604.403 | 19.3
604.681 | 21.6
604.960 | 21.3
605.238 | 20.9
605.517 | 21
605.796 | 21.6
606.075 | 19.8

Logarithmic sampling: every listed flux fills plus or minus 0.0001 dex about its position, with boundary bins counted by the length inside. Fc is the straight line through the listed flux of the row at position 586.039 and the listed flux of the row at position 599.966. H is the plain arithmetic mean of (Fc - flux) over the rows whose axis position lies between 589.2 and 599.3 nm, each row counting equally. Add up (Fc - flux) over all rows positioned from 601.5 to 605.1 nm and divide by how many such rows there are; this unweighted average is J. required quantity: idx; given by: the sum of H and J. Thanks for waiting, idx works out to -0.4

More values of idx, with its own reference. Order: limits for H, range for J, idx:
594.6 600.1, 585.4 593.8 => 1.0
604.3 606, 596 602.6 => -1.4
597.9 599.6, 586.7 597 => 1.2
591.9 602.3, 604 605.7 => -1.5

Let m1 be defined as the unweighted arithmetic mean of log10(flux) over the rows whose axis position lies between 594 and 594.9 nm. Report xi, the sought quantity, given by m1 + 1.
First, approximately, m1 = 1.31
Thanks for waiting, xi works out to 2.314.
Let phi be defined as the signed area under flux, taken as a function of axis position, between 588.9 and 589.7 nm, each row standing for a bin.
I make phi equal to 12.9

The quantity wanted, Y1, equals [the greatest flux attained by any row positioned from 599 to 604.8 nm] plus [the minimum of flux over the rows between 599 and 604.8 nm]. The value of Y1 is 40.8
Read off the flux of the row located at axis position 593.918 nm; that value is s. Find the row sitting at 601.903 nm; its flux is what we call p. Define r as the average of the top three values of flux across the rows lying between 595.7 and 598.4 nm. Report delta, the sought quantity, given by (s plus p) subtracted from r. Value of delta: -20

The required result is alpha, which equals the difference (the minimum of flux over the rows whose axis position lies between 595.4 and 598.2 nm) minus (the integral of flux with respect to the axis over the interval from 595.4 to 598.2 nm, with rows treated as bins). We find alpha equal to -36.7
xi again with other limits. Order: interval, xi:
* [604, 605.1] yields 2.321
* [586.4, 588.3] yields 2.321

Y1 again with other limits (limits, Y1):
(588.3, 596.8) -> 37.3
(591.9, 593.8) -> 42.1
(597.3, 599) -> 38.0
